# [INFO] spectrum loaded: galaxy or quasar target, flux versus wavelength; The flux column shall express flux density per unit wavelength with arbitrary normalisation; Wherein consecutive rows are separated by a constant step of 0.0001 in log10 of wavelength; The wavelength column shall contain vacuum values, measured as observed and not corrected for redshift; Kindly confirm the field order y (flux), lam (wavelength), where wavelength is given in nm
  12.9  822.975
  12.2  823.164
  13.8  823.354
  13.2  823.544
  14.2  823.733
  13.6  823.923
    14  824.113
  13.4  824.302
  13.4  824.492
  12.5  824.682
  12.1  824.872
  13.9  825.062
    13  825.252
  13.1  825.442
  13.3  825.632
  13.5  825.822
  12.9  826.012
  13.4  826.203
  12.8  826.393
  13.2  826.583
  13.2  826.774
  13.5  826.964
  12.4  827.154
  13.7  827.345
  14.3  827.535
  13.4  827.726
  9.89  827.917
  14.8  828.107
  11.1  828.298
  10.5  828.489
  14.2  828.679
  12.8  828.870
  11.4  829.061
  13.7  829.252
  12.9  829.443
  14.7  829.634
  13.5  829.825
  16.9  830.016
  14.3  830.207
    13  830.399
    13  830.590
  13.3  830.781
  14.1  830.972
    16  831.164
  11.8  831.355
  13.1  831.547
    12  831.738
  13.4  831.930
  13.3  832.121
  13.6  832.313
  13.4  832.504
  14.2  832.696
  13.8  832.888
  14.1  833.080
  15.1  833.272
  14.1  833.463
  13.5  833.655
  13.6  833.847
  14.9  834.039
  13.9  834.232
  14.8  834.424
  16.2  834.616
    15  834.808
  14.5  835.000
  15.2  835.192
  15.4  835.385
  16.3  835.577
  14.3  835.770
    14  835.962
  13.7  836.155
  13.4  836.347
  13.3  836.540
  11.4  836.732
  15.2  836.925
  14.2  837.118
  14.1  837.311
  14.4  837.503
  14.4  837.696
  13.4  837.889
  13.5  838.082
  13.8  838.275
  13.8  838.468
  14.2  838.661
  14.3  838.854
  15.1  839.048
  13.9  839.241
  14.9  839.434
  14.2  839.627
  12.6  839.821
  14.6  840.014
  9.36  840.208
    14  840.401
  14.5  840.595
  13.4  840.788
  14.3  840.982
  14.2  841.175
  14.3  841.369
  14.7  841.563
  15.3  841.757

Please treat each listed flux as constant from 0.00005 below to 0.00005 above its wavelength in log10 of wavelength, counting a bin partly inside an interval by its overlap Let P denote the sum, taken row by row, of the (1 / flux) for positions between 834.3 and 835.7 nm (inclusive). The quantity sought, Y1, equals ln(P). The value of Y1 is -0.78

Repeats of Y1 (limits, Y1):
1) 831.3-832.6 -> -0.61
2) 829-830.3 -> -0.67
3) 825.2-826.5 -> -0.63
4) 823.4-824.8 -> -0.65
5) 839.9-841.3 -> -0.63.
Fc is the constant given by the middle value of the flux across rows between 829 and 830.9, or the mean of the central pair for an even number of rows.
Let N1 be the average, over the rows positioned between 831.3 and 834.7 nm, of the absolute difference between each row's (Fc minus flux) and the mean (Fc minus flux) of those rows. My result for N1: 0.75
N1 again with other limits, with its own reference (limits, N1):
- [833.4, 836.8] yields 0.87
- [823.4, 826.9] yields 0.37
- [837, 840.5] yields 0.72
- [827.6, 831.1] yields 1.22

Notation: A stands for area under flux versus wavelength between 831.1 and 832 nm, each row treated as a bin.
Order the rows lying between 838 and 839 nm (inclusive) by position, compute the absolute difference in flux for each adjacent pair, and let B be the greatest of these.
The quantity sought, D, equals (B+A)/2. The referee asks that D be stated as 6.1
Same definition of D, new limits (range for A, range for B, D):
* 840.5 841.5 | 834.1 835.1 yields 7.8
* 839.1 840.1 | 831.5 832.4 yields 7.7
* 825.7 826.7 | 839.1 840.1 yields 7.6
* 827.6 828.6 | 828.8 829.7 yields 7.2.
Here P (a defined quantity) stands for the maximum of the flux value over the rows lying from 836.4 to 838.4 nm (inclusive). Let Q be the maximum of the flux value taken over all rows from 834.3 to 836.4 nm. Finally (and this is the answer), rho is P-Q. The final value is -1.1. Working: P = 15.2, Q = 16.3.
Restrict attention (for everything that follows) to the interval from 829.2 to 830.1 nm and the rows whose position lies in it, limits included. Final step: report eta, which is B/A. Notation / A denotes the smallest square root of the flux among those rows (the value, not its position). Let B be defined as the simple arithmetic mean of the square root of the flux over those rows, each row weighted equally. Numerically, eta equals 1.05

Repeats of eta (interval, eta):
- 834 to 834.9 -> 1.04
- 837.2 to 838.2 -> 1.02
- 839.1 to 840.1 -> 1.06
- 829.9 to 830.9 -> 1.04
